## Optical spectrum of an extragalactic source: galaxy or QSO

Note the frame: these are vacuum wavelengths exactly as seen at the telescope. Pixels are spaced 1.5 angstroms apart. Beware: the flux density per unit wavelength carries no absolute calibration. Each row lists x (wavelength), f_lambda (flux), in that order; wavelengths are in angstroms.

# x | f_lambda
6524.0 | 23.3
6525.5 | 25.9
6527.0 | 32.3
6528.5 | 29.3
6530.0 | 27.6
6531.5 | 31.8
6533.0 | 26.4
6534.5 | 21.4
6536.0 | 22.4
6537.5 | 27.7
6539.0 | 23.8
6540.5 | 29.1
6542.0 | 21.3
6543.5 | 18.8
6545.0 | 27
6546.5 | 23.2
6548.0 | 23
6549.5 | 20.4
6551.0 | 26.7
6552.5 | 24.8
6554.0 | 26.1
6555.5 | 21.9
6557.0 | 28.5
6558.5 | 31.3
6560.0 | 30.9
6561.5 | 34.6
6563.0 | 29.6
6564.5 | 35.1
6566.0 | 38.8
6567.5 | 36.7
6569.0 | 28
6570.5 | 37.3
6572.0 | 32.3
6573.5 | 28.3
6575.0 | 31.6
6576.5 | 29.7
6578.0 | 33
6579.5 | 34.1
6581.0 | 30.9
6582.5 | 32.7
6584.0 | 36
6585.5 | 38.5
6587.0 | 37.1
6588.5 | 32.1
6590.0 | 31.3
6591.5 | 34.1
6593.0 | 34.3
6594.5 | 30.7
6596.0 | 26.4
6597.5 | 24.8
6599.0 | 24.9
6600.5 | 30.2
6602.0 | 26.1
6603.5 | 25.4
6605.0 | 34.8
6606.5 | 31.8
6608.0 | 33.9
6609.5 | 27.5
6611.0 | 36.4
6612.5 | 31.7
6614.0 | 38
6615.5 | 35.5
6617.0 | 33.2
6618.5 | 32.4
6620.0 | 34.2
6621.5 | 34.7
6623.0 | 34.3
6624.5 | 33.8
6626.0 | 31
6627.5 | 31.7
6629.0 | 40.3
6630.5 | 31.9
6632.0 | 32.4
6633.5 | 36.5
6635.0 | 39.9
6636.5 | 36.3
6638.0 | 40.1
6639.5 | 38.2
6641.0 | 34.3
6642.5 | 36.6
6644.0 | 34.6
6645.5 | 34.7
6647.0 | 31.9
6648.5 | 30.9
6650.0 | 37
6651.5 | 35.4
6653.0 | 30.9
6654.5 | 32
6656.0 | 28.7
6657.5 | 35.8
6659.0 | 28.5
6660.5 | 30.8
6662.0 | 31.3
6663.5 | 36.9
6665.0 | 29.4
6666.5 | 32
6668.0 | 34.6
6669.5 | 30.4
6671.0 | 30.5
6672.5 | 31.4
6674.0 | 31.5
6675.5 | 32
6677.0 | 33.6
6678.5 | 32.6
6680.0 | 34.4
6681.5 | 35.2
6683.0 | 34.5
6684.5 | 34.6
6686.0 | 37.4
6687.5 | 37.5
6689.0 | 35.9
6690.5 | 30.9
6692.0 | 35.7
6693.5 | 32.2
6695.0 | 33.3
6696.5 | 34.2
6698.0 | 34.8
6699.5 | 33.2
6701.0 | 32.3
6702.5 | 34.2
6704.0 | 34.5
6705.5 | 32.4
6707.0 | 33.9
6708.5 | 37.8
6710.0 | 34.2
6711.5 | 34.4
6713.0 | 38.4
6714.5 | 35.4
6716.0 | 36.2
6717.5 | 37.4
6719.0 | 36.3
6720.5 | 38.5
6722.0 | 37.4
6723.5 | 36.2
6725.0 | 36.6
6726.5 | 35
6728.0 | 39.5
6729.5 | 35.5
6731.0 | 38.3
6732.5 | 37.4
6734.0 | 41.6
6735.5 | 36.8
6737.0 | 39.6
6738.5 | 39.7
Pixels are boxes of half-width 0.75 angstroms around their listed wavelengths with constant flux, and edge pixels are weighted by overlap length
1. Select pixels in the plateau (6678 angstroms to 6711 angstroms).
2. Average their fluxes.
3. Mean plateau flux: 34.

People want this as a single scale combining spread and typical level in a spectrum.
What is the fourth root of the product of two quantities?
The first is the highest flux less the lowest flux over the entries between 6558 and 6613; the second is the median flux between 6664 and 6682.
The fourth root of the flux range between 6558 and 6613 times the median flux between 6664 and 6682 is 4.60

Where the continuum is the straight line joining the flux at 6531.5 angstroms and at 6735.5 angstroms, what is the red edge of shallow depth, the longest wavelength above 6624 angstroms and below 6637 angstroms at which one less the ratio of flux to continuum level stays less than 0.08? 6636.5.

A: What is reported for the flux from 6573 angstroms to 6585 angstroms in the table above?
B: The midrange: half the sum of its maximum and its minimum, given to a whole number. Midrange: 32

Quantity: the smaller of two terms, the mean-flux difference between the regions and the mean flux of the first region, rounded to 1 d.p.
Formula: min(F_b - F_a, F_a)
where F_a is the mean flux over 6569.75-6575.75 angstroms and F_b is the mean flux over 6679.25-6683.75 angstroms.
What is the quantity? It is 2.3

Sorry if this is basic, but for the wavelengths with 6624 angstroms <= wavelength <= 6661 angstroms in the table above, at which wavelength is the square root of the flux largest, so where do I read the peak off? 6629.0 angstroms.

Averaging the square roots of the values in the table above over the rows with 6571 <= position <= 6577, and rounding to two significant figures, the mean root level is 5.5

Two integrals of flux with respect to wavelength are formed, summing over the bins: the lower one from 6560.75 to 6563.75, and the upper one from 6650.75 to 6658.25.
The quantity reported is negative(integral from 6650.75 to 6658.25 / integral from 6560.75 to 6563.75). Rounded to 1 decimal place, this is -2.5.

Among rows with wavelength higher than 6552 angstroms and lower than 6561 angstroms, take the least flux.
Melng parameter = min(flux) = 21.9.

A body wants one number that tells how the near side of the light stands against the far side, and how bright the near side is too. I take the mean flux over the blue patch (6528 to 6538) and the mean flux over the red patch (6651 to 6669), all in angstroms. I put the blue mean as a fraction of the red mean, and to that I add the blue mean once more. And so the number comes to 27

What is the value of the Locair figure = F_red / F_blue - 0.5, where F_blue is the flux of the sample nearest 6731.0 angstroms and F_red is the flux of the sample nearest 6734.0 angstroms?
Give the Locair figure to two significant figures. 0.59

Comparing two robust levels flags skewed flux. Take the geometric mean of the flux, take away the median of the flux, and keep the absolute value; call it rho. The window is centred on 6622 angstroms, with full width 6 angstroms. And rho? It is 0.00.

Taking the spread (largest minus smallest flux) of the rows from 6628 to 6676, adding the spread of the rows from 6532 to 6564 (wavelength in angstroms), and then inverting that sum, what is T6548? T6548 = 0.036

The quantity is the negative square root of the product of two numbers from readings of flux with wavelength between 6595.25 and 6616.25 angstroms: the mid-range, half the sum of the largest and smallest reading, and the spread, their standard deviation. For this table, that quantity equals -12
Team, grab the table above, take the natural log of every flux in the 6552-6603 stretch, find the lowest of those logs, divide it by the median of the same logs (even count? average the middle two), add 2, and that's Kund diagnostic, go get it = 2.90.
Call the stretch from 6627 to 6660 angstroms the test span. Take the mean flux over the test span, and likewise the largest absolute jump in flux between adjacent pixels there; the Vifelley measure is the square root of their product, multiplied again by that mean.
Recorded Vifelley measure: 594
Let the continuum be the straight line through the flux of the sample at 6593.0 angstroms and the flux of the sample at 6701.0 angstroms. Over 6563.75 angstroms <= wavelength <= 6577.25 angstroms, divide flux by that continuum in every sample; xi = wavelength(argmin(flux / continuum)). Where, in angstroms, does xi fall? 6569.0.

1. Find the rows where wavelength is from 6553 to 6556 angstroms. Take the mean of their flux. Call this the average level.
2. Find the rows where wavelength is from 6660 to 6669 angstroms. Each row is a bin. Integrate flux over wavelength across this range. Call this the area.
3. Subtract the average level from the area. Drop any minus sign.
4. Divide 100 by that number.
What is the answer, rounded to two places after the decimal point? 0.37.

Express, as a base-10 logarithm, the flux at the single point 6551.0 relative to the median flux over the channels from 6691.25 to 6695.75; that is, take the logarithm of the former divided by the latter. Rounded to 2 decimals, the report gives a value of -0.10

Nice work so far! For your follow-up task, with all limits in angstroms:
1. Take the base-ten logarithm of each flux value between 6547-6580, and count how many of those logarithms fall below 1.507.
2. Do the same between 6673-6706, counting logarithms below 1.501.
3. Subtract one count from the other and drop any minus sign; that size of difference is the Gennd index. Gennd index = 12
